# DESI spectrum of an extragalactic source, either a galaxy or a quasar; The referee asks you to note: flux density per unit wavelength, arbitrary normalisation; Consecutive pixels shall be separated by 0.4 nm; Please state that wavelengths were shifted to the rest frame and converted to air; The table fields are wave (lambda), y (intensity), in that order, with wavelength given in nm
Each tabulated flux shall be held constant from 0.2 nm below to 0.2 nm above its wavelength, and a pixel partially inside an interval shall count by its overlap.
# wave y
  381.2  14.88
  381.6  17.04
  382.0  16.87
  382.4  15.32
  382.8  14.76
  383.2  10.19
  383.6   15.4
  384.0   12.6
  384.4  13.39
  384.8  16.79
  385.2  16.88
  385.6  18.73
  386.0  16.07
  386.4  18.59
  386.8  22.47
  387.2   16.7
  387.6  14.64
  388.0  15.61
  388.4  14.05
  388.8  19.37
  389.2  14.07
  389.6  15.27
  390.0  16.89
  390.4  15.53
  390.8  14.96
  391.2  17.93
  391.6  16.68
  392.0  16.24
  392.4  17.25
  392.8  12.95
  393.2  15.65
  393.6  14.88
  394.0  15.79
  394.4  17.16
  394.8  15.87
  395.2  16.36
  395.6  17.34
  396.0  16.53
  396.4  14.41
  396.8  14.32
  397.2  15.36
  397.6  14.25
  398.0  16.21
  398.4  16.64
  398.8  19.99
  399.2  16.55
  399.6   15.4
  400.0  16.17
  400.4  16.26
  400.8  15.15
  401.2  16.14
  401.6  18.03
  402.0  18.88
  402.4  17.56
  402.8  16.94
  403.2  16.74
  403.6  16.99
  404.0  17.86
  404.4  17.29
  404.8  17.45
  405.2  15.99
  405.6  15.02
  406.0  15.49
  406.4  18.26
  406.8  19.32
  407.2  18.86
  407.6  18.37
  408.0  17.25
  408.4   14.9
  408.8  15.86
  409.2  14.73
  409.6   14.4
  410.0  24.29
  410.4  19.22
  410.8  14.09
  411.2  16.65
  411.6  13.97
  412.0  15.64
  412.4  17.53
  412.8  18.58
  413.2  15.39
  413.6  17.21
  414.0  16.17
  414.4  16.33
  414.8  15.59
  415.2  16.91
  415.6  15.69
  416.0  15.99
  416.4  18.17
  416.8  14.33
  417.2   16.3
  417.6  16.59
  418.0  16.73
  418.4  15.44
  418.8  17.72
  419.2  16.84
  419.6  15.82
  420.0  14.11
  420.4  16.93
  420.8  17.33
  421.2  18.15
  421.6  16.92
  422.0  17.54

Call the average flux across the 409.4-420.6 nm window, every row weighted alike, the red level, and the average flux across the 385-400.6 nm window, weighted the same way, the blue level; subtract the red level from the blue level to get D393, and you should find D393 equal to -0.2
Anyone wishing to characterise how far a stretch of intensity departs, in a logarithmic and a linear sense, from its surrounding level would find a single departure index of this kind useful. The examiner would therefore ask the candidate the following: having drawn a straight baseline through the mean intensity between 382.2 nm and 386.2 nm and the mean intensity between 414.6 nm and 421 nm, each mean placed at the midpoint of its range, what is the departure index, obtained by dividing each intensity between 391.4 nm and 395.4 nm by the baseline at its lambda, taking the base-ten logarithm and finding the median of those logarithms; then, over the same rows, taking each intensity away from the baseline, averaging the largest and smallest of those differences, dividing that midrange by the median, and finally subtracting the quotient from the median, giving -12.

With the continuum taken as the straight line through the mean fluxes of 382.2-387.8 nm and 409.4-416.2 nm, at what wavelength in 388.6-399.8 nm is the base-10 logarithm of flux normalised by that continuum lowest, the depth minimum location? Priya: 392.8 nm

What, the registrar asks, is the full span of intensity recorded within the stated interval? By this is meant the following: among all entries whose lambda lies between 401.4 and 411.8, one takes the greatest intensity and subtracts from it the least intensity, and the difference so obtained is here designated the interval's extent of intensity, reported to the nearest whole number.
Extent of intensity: 10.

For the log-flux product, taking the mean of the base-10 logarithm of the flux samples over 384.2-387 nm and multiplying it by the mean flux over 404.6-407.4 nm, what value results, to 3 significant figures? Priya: 21.3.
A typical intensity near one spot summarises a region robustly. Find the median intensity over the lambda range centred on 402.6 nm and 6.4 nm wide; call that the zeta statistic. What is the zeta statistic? 16.8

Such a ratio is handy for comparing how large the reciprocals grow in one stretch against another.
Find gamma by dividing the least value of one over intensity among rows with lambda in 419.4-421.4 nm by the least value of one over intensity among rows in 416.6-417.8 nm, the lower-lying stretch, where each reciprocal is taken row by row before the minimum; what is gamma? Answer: 0.91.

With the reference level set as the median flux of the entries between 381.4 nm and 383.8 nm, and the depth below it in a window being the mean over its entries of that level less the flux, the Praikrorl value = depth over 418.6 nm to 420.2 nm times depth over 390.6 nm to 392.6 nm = 1.0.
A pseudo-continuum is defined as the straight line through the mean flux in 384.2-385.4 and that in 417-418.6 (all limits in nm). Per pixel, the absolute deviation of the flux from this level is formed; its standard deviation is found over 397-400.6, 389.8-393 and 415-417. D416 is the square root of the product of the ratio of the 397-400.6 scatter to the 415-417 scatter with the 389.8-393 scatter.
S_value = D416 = 1.2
